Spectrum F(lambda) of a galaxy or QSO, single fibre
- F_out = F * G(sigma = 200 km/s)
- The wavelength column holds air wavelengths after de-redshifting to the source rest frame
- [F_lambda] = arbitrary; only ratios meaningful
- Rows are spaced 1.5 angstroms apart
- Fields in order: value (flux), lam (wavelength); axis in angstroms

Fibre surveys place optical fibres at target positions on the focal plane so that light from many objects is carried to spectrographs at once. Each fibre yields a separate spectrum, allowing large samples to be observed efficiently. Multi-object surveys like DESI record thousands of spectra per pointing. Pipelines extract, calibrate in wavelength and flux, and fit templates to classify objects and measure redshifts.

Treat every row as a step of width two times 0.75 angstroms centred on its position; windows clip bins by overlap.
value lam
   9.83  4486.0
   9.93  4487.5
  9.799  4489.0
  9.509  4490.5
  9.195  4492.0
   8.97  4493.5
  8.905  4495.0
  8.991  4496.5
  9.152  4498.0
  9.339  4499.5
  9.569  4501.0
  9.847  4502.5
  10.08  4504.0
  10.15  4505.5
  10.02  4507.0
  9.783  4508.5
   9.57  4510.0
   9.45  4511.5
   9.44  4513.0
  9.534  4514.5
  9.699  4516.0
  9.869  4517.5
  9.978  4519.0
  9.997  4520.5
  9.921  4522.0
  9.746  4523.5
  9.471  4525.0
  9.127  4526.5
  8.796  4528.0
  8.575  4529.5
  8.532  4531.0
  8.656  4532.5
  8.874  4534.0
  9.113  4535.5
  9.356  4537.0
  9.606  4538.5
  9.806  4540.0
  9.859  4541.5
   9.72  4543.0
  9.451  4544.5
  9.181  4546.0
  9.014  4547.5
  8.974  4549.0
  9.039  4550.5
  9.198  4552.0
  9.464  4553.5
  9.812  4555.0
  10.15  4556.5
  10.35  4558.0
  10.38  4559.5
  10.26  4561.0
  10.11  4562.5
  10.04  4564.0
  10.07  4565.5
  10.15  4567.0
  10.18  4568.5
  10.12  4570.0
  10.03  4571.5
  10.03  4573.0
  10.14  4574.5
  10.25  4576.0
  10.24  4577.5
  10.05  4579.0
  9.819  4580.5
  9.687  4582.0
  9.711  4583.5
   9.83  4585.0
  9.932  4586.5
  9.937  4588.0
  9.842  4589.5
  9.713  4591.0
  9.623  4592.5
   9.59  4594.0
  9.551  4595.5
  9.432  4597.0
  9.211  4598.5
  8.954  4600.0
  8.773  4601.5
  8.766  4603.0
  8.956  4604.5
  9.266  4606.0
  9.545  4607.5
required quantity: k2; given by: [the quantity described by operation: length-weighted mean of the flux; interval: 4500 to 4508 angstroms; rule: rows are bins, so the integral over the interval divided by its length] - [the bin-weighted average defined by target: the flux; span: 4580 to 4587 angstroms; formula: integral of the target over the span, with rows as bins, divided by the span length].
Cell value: 0.12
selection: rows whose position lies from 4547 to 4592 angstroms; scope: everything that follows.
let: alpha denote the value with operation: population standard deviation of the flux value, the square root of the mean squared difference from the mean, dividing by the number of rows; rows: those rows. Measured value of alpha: 0.39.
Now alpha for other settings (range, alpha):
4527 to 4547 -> 0.46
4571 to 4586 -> 0.20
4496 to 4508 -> 0.42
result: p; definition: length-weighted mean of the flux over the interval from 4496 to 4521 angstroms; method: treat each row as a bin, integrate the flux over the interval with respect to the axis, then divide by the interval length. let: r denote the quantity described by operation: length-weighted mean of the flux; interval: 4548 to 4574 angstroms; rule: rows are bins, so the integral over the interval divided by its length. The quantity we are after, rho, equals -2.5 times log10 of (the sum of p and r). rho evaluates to -3.23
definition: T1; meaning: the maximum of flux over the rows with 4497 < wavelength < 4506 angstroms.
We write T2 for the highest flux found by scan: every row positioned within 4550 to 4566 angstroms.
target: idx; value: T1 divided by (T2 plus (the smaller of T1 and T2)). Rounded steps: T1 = 10.15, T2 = 10.38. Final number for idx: 0.494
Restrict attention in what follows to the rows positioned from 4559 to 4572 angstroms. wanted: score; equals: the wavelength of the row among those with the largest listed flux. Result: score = 4559.5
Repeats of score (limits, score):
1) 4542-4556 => 4555.0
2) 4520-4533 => 4520.5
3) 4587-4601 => 4588.0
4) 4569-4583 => 4576.0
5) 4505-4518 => 4505.5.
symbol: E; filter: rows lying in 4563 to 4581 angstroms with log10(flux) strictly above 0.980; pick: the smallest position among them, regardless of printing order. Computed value 4564.0 angstroms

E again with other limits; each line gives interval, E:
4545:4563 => 4555.0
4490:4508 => 4501.0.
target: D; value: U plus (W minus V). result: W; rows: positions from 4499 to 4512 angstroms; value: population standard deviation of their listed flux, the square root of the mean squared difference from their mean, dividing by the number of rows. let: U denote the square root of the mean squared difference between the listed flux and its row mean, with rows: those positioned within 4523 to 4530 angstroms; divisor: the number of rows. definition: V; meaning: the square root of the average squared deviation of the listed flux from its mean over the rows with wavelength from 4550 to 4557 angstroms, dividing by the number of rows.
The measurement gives 0.30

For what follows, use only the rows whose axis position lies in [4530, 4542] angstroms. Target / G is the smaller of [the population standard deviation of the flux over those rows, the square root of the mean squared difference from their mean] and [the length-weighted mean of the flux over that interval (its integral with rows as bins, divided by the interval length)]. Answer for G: 0.48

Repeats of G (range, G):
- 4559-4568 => 0.12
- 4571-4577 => 0.09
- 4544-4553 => 0.16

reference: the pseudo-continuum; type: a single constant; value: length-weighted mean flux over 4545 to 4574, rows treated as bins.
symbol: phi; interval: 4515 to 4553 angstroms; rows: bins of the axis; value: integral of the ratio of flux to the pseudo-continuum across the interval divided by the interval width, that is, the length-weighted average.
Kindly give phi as 0.95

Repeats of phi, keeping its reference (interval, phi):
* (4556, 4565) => 1.04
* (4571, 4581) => 1.03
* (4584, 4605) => 0.96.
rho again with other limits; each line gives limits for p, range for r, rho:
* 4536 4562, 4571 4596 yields -3.23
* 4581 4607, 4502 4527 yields -3.21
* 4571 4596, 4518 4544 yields -3.21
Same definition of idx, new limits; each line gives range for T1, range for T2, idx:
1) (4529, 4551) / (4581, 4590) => 0.498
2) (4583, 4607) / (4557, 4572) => 0.489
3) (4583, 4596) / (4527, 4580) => 0.489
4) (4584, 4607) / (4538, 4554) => 0.504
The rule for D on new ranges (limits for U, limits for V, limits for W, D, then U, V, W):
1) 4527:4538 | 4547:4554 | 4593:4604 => 0.43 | 0.3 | 0.18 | 0.33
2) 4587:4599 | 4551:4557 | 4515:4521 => -0.03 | 0.2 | 0.36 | 0.12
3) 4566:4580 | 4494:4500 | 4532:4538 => 0.17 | 0.1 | 0.17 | 0.26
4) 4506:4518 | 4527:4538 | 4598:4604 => 0.10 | 0.2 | 0.28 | 0.18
